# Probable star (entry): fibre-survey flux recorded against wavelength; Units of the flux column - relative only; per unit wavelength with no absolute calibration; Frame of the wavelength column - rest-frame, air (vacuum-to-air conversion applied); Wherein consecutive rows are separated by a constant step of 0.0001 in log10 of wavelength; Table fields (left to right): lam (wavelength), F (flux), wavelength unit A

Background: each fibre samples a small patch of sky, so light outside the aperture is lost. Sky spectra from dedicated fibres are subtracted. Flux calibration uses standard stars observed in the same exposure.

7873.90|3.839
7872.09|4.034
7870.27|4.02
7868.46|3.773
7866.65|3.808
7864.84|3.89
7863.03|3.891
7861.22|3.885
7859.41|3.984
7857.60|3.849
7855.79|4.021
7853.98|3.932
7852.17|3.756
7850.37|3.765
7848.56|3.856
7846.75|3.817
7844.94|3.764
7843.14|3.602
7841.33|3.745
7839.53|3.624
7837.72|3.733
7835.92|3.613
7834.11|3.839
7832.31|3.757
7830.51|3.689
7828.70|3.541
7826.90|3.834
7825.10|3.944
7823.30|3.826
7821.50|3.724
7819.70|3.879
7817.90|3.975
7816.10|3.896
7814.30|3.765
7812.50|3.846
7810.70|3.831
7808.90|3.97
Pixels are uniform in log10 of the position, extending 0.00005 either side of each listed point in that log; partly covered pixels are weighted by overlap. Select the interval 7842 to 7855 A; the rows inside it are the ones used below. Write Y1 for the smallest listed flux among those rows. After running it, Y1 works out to 3.602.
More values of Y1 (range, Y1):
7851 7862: 3.756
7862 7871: 3.773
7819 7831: 3.541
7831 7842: 3.613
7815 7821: 3.879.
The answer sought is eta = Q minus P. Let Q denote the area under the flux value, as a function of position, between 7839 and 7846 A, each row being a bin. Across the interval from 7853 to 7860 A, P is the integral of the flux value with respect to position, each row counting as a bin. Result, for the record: -1.7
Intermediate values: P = 27.6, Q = 25.8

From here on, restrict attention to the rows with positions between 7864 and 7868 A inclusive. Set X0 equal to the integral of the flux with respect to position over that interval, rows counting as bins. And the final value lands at 15.4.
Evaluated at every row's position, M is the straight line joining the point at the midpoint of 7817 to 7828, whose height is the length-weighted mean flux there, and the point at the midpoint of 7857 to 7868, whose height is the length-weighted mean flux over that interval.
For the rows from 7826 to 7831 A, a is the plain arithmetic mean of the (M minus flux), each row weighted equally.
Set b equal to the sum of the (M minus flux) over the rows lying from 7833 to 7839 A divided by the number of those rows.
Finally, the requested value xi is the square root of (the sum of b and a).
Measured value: 0.56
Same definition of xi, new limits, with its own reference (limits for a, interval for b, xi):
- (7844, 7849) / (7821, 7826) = 0.30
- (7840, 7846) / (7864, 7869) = 0.48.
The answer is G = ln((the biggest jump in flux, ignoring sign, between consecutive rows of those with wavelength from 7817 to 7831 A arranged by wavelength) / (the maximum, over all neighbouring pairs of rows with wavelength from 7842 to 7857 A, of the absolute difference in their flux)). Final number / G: 0.51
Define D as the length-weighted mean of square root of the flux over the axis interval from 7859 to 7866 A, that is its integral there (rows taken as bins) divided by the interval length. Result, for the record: 1.98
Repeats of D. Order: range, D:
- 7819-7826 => 1.96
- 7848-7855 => 1.96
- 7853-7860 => 1.98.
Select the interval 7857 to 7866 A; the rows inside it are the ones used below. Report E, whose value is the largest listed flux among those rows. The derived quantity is 3.984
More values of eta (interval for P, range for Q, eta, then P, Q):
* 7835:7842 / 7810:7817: 1.1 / 25.7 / 26.8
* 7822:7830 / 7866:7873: -2.8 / 30.2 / 27.4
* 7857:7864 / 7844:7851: -0.7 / 27.3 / 26.6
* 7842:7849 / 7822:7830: 4.0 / 26.3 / 30.2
